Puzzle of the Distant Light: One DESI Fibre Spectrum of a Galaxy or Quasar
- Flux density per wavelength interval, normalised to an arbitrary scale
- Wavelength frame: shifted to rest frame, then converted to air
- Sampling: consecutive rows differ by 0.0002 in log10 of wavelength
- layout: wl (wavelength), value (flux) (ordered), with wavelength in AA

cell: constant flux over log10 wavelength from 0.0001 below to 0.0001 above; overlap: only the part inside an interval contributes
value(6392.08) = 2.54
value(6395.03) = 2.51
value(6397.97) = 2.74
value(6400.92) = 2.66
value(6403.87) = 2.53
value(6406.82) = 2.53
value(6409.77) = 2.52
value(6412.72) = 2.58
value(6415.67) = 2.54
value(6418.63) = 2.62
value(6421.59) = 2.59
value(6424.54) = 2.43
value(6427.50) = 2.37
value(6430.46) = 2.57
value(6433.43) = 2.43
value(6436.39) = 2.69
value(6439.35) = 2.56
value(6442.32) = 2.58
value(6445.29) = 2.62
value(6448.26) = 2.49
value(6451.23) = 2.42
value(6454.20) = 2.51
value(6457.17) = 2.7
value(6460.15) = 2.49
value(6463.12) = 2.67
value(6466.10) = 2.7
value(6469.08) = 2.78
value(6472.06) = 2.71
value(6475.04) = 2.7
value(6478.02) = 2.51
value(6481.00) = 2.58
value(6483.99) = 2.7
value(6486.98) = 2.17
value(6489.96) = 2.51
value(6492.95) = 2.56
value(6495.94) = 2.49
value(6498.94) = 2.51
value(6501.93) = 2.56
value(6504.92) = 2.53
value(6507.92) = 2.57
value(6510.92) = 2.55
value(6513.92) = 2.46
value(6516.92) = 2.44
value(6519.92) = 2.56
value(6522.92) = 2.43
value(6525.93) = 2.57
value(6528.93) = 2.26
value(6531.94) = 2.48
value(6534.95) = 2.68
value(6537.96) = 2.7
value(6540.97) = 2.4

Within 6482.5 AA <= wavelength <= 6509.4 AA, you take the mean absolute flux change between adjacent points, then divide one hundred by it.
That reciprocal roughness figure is 708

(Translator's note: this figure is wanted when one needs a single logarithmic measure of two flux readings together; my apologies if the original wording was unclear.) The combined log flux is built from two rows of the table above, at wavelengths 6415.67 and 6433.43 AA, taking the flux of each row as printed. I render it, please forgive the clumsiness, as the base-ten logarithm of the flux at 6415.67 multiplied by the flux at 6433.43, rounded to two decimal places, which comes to 0.79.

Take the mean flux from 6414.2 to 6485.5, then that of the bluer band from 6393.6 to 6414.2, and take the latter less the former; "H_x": 0.00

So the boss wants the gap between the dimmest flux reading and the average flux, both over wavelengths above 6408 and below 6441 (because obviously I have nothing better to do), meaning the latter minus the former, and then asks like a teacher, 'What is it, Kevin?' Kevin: 0.17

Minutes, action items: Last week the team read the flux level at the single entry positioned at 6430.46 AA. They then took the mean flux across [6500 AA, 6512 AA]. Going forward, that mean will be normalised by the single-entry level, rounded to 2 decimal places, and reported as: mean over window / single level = 0.99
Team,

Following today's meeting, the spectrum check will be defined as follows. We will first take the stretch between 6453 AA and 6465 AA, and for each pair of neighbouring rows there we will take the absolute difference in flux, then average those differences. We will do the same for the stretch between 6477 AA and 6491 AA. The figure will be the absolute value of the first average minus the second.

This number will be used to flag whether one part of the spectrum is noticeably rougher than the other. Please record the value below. 0.072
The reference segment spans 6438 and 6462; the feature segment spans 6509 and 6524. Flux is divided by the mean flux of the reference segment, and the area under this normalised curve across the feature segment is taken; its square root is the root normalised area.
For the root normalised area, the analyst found 3.8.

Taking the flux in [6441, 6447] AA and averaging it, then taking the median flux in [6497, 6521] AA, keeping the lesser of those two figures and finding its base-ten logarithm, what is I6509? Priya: 0.405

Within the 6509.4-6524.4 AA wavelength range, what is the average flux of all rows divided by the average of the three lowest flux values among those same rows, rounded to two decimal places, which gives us 1.02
